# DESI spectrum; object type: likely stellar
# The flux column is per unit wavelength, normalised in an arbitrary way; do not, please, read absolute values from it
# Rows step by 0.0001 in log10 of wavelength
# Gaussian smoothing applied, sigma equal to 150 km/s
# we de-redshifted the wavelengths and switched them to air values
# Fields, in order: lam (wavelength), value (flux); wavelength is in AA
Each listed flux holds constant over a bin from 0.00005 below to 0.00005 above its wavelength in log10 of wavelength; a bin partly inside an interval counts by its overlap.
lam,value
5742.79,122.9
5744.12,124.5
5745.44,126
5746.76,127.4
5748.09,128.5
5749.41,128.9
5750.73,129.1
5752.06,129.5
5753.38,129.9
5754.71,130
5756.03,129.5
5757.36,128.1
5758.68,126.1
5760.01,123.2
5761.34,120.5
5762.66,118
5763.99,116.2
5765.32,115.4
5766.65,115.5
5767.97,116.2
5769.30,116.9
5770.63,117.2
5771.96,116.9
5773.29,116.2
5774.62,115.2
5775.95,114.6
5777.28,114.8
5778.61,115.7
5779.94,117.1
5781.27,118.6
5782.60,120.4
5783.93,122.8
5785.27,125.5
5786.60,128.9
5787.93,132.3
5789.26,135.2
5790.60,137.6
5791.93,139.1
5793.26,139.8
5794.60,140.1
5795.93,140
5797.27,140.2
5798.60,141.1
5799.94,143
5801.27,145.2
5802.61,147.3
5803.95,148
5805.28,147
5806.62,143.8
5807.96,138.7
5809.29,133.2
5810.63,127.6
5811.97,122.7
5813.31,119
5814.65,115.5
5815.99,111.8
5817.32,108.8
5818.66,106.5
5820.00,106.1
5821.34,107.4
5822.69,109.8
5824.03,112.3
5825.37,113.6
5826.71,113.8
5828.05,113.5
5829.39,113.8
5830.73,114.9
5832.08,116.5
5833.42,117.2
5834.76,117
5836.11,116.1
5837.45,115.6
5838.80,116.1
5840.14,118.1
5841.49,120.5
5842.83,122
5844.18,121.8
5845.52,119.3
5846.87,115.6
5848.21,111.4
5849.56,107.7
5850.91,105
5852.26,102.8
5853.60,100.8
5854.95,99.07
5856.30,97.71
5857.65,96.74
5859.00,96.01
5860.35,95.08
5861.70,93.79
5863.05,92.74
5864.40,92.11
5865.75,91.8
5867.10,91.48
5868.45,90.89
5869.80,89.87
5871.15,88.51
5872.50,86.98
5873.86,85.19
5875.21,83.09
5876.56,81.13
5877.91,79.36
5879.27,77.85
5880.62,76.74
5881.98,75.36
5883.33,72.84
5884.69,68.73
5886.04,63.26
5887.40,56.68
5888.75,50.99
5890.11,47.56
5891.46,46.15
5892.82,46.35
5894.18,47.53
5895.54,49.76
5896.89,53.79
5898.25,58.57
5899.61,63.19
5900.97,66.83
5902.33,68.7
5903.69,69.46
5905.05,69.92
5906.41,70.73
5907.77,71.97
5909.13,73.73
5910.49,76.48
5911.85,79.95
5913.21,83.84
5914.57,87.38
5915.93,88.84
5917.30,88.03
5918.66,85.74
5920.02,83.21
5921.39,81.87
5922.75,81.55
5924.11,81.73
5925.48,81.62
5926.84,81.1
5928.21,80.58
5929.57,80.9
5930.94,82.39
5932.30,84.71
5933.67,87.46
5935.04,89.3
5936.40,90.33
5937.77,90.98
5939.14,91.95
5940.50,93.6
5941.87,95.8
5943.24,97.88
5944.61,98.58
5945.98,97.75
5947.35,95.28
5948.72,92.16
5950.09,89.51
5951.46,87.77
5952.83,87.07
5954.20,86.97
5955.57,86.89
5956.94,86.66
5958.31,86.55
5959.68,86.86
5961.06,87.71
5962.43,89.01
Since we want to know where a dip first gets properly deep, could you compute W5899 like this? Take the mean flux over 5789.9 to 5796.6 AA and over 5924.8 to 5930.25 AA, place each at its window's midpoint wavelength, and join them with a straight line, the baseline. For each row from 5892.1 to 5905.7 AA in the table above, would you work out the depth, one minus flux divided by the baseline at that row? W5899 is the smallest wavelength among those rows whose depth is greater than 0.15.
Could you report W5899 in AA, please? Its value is 5892.82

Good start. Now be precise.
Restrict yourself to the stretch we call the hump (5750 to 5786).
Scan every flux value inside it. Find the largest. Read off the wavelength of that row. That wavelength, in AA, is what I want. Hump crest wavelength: 5754.71 AA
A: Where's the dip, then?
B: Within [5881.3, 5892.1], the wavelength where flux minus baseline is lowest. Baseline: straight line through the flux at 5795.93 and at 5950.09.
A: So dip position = 5891.46 AA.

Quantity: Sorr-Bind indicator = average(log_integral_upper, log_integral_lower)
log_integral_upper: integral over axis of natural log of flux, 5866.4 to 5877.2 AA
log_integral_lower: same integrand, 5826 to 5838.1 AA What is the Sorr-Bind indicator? 53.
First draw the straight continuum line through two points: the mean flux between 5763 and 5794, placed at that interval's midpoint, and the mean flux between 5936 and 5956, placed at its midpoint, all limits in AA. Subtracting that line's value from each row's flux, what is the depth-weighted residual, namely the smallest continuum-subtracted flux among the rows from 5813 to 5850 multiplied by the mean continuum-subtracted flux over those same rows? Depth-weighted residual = -15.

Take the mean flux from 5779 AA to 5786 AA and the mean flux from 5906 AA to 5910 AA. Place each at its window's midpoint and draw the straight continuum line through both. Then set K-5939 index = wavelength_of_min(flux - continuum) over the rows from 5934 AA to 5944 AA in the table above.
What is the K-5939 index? 5935.04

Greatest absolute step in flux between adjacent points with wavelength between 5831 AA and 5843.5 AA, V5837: 2.4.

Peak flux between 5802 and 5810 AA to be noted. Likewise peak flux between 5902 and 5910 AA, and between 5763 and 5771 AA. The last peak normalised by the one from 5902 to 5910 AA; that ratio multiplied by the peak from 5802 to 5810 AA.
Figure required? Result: 235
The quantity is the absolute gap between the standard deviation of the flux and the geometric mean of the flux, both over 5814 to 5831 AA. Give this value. 108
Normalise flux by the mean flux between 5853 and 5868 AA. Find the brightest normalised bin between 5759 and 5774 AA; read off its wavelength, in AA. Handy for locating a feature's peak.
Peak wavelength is 5760.01 AA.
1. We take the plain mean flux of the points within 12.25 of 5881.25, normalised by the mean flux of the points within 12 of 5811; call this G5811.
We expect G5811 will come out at 0.56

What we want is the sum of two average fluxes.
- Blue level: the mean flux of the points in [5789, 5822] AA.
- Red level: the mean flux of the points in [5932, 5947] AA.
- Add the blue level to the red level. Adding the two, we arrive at 224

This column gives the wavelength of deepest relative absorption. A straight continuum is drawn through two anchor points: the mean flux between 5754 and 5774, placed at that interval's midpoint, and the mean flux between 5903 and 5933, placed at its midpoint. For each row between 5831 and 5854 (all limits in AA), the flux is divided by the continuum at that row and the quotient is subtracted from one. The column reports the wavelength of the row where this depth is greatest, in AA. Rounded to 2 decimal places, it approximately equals 5853.60 AA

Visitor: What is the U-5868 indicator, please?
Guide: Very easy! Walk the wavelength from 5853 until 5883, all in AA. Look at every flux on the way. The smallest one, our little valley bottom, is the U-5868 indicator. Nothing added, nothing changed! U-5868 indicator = 75.36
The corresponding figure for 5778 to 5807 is 115.7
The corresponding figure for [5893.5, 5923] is 47.53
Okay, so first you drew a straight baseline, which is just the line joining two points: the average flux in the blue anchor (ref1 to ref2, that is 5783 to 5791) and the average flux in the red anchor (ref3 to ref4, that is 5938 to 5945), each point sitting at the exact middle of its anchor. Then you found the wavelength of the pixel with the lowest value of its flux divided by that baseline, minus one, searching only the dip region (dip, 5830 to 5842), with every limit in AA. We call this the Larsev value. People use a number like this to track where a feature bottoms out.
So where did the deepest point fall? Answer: 5830.73 AA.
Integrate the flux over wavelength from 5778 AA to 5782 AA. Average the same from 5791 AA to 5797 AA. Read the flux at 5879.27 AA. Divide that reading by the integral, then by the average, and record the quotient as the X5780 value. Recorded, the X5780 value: 0.0012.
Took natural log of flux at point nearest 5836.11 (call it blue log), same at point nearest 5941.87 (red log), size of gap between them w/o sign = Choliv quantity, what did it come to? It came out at 0.19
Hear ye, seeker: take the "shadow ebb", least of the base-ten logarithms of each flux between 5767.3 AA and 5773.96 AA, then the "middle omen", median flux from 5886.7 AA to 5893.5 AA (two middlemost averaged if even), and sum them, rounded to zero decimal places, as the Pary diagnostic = 50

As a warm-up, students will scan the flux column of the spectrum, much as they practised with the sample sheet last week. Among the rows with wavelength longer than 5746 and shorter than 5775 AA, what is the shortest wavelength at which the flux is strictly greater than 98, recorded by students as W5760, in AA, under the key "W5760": 5746.76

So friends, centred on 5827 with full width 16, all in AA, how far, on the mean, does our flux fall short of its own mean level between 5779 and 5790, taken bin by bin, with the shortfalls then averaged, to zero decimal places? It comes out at 12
